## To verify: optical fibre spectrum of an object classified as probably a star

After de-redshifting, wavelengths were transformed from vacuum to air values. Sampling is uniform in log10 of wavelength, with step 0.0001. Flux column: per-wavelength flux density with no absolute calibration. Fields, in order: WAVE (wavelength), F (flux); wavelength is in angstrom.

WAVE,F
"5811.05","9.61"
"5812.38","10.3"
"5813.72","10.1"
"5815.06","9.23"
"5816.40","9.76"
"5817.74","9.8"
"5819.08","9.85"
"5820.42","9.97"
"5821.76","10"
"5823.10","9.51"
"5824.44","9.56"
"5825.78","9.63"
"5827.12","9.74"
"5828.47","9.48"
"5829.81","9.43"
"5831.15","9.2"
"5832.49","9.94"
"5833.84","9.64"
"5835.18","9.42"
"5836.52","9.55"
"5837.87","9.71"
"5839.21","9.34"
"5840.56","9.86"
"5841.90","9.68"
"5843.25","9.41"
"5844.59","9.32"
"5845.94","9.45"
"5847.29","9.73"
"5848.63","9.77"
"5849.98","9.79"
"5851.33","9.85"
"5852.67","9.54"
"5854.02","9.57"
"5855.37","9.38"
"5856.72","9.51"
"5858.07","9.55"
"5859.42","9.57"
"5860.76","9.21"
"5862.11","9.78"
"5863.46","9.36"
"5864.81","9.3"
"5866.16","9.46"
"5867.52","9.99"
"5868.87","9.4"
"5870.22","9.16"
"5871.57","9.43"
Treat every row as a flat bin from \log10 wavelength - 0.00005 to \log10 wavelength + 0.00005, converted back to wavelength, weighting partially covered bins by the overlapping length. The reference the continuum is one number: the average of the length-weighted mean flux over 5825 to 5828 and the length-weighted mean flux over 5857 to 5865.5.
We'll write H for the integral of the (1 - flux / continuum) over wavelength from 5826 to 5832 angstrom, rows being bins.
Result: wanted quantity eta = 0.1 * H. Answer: 0.0045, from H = 0.04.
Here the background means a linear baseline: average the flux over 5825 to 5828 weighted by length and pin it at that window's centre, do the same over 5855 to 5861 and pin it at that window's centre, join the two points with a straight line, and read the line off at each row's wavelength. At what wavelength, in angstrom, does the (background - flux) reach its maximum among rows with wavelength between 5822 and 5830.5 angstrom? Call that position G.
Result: 5829.81 angstrom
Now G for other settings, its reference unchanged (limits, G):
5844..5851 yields 5844.59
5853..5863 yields 5860.76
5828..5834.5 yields 5831.15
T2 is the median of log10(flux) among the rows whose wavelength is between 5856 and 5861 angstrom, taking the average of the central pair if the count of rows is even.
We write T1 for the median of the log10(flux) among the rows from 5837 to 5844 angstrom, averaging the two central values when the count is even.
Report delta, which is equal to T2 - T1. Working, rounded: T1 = 0.986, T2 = 0.979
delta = -0.007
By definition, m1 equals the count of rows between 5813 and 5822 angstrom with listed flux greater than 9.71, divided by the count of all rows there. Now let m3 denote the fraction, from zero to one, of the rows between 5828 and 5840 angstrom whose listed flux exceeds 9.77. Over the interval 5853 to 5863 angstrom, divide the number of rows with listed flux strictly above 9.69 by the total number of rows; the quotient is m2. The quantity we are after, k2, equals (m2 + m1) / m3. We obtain 9.0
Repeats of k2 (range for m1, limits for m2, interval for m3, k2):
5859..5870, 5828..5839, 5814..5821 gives 0.8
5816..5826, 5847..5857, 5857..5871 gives 5.6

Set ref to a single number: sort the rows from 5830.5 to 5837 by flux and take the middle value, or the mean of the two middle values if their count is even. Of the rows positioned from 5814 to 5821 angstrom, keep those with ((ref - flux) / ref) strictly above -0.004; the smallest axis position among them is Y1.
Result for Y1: 5815.06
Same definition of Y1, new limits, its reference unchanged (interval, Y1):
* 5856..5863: 5856.72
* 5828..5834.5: 5828.47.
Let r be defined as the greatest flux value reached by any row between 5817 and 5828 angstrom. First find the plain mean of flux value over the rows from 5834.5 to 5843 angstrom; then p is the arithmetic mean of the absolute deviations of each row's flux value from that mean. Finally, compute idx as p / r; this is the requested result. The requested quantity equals 0.0157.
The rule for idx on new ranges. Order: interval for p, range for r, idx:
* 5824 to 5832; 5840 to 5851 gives 0.0139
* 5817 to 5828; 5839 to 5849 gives 0.0150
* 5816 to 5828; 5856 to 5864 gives 0.0134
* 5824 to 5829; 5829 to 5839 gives 0.0083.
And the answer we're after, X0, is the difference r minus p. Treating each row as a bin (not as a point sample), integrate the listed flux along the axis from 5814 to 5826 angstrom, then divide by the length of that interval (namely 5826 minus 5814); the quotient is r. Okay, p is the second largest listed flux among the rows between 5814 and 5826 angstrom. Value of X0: -0.25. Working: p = 9.97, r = 9.72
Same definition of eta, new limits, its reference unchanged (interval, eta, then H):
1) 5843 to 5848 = 0.0039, 0.04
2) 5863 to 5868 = 0.0023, 0.02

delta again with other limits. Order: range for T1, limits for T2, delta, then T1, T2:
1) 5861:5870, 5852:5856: 0.005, 0.975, 0.980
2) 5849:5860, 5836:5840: 0.000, 0.980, 0.980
